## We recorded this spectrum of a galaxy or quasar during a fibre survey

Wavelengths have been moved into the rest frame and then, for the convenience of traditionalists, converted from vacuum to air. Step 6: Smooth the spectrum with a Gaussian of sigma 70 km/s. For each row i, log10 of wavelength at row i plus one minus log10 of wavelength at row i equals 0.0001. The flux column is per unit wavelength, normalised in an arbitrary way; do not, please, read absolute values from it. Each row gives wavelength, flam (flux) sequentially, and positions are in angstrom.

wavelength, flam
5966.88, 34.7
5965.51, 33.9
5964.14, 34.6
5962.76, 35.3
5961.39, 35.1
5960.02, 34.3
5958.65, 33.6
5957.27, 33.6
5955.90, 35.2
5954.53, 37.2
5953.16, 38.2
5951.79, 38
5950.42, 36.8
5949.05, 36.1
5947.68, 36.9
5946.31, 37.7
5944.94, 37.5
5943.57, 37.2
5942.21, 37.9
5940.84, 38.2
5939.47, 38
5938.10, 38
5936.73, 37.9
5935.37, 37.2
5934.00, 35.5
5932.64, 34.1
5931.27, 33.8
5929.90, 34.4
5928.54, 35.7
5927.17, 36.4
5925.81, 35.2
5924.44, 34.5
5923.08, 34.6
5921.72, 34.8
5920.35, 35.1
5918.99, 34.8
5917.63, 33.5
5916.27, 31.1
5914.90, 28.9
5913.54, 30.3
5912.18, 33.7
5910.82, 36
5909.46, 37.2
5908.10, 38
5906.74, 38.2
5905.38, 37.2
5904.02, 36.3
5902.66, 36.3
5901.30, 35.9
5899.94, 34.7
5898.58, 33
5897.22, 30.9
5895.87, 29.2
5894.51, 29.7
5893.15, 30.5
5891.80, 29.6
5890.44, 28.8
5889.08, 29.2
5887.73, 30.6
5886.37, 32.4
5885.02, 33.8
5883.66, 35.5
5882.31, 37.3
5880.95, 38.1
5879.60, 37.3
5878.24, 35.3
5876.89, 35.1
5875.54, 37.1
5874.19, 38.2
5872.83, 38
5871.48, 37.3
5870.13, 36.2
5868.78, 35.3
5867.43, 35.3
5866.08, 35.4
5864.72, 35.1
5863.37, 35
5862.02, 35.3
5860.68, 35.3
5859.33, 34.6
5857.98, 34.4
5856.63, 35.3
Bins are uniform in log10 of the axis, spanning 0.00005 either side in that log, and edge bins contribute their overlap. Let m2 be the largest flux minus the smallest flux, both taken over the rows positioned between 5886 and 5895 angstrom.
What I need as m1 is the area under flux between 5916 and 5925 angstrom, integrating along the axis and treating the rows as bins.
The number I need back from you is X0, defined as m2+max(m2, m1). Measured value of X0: 312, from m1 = 308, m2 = 3.6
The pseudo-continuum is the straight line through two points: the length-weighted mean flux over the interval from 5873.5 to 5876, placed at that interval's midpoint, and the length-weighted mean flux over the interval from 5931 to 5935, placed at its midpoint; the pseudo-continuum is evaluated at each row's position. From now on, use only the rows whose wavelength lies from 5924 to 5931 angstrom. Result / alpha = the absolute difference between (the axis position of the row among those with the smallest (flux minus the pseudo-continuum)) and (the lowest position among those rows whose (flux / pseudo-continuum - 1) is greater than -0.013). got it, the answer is 1.4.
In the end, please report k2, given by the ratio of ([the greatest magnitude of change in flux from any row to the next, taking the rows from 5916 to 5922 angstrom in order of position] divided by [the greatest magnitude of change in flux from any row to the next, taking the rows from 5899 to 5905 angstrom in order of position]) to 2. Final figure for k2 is 1.00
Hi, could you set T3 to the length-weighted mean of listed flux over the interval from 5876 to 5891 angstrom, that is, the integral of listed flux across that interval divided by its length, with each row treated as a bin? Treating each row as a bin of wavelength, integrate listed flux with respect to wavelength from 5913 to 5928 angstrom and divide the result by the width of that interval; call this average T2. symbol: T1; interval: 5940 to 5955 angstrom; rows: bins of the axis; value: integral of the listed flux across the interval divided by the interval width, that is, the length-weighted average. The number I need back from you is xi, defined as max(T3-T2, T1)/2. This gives 18.7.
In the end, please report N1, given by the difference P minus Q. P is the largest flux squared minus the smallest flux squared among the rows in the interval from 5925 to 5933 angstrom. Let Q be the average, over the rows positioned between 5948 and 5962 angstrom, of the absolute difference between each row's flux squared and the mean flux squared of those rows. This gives 79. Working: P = 183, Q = 104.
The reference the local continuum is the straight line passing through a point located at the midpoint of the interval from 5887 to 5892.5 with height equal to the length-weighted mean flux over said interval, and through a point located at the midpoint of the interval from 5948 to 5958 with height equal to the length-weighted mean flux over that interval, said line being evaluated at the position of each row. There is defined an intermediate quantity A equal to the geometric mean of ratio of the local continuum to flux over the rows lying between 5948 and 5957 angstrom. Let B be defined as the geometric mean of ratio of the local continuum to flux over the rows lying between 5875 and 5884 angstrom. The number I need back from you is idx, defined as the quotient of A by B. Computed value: 1.26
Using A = 0.99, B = 0.78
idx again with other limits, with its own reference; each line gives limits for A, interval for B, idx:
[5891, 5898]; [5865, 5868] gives 1.31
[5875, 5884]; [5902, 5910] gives 0.93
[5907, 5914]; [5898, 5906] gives 1.05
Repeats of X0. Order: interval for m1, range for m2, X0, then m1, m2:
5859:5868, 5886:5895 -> 320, 316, 3.6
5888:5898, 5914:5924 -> 304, 298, 6.2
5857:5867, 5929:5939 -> 354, 350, 4.2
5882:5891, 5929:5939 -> 296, 291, 4.2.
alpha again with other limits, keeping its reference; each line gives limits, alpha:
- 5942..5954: 6.8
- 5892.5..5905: 5.4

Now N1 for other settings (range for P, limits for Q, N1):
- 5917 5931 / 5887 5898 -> 164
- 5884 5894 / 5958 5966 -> 276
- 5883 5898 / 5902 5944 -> 304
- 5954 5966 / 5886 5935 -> 97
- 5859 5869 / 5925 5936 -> -8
